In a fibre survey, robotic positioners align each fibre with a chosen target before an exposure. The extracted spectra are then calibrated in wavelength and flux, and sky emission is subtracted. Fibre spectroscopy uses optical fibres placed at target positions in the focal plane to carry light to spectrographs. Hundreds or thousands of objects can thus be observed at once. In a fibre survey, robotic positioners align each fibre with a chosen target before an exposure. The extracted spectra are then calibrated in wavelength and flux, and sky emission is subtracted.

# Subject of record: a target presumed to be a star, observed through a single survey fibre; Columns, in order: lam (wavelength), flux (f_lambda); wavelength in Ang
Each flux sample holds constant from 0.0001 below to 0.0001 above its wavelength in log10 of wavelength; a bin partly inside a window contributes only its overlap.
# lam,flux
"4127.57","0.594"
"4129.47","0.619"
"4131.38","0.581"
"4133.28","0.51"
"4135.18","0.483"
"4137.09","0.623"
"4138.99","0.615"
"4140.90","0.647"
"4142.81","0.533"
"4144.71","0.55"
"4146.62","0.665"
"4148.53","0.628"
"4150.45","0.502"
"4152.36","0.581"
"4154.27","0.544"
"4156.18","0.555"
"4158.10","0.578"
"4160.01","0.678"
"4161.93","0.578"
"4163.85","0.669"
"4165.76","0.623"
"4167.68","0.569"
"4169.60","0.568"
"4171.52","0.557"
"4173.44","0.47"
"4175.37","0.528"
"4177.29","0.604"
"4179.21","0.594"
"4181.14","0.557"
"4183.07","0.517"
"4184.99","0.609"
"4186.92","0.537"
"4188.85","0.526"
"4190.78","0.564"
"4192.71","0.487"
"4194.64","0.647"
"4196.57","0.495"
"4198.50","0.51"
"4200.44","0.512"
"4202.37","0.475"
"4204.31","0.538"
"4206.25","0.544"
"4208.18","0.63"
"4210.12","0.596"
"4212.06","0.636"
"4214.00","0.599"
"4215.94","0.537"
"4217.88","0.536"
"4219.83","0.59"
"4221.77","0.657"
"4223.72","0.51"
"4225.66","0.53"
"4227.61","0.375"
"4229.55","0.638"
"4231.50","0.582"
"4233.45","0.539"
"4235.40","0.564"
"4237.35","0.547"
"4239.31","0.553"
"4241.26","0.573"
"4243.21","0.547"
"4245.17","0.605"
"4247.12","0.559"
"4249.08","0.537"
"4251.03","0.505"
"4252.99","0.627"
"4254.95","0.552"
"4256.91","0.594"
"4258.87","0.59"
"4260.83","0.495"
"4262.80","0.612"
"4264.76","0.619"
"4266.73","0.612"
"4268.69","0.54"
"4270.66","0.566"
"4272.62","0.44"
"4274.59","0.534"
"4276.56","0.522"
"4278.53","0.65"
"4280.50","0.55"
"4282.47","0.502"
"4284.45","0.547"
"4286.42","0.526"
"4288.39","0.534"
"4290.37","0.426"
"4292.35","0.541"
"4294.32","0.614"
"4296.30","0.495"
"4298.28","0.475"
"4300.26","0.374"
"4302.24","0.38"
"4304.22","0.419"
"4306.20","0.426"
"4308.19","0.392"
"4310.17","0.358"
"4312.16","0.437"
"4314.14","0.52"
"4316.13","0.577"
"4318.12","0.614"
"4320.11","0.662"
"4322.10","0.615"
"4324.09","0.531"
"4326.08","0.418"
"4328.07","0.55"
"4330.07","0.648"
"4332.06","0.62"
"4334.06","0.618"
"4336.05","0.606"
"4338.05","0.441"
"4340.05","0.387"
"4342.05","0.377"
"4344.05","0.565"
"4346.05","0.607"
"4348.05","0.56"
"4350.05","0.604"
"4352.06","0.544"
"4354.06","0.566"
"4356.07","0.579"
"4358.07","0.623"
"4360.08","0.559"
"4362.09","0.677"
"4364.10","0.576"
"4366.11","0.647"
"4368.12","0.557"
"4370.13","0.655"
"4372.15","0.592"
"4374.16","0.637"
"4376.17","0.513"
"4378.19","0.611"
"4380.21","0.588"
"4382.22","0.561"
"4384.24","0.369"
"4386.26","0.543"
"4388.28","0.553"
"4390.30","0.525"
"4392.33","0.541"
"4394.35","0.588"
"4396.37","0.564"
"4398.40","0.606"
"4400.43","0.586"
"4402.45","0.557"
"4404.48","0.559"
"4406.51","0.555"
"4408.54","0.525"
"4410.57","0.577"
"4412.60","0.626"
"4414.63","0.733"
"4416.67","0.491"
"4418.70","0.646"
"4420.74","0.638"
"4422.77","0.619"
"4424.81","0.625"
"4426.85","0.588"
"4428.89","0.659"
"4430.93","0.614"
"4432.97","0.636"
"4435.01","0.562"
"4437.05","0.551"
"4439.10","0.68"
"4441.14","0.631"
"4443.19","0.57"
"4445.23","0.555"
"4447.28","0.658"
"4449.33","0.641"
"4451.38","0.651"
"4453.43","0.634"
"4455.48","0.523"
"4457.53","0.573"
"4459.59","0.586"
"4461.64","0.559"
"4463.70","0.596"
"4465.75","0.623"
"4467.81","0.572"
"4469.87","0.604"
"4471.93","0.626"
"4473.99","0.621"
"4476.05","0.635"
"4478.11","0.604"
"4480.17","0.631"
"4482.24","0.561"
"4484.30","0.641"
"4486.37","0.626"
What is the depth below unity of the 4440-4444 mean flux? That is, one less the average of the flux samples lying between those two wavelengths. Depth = 0.40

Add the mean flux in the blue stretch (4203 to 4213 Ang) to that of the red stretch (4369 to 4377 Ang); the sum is 1.19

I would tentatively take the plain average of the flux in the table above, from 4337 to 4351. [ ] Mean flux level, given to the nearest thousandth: 0.506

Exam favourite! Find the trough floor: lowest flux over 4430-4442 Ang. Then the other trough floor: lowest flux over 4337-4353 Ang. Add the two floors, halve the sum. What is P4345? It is 0.464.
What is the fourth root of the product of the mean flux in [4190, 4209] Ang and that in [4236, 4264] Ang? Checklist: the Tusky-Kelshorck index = 0.743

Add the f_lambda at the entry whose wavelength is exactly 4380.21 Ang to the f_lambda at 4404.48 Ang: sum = 1.1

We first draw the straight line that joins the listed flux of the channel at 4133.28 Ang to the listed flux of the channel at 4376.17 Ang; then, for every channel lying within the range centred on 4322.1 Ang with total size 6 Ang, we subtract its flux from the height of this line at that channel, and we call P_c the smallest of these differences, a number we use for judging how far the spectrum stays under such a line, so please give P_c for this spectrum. -0.150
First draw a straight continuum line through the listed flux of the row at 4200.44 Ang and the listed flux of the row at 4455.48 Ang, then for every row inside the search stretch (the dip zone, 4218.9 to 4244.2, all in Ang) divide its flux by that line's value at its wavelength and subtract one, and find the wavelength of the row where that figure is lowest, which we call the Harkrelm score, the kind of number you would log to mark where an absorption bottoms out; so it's 4227.61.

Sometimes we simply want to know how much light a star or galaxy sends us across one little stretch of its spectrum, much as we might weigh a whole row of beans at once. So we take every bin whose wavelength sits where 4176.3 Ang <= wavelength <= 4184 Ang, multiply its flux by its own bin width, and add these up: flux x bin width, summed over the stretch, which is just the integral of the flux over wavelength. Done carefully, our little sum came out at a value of 4.37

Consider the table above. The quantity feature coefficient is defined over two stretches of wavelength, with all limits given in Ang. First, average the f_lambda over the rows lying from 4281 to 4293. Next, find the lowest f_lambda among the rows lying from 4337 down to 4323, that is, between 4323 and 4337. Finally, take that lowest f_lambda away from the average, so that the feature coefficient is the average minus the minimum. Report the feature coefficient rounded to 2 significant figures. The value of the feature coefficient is 0.095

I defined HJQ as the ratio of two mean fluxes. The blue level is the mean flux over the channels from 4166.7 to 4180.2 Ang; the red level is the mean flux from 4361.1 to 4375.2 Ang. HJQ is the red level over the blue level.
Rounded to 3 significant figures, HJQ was 1.12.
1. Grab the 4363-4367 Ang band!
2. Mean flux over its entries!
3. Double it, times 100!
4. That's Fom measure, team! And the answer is 122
